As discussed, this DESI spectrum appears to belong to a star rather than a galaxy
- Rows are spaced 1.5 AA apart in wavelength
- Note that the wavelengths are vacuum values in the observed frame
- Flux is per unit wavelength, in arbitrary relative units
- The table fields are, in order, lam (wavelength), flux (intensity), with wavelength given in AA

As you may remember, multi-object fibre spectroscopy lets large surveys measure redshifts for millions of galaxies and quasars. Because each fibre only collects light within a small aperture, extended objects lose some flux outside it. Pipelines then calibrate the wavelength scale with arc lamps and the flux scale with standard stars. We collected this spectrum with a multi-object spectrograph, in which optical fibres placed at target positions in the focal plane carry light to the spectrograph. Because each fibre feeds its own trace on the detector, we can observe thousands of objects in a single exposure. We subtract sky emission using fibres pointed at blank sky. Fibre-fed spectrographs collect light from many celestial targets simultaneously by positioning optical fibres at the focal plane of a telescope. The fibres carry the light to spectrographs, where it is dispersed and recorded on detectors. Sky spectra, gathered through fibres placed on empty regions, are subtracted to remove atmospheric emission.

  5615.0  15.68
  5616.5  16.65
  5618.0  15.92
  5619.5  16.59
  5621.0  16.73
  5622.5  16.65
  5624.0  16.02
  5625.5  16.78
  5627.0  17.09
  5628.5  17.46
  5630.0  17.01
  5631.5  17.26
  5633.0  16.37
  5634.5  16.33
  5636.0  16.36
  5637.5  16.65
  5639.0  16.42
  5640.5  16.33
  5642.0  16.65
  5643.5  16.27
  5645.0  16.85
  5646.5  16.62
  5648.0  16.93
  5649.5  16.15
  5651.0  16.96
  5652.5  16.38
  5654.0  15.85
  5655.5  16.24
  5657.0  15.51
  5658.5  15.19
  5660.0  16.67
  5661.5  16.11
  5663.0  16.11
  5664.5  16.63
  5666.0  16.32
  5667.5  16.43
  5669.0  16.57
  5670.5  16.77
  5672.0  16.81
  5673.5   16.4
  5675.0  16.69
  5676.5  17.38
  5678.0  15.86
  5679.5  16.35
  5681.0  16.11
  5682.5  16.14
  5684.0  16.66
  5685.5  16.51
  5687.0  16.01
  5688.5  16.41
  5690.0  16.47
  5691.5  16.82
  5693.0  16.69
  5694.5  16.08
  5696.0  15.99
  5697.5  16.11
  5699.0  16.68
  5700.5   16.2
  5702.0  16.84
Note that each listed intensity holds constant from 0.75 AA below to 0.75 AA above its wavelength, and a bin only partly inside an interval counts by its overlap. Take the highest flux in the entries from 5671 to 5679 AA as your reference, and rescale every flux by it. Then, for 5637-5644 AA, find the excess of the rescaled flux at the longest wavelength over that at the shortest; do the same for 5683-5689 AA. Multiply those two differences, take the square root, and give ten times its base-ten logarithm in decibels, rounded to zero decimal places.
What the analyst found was -18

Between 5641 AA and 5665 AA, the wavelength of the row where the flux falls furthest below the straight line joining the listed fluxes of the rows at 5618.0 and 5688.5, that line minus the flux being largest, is 5658.5 AA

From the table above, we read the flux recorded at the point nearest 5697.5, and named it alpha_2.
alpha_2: 16.11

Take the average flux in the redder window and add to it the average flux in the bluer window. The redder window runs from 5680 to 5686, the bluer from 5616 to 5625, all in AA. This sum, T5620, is 32.8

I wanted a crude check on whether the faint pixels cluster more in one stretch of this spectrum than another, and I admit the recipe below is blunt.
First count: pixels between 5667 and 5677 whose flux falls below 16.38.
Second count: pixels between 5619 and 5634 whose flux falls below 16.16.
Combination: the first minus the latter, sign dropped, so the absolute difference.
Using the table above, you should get 1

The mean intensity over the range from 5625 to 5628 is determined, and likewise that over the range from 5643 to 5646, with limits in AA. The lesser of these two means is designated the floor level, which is 16.6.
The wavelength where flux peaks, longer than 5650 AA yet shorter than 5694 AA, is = 5676.5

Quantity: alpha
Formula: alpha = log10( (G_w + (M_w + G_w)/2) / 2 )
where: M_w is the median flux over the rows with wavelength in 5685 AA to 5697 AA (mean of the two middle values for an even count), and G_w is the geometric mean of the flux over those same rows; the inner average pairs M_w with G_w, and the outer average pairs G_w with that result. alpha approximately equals 1.21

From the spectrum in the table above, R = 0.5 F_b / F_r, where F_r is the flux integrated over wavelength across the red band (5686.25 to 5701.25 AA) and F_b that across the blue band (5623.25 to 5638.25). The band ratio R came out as 0.512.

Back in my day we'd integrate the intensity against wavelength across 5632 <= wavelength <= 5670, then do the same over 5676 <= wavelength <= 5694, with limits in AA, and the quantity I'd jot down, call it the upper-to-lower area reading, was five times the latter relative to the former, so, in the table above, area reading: 2.4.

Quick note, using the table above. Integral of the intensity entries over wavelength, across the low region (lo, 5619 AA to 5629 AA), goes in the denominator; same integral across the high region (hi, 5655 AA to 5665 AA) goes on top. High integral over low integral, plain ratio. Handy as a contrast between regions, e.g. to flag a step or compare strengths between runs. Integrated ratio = 0.96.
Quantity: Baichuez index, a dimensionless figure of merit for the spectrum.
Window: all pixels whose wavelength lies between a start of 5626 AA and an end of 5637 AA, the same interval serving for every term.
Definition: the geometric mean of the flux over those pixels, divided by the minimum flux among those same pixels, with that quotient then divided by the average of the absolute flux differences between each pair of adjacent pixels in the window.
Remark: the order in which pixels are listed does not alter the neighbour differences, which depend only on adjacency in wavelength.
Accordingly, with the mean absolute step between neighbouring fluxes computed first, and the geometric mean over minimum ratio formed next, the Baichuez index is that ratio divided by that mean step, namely 3.0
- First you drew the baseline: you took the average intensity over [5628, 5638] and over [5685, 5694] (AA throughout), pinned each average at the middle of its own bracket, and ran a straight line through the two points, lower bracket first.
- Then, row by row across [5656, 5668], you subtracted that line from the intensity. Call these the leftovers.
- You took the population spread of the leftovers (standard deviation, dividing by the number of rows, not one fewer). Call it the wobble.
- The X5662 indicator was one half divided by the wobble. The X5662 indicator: 0.99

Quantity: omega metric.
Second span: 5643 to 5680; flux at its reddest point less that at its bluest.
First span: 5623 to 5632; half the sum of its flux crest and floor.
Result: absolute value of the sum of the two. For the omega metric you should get 16.82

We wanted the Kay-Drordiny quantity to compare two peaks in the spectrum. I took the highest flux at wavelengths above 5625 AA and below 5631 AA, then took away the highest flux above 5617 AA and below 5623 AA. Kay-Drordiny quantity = 0.7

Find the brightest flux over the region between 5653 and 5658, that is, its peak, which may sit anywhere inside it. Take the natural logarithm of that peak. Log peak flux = 2.79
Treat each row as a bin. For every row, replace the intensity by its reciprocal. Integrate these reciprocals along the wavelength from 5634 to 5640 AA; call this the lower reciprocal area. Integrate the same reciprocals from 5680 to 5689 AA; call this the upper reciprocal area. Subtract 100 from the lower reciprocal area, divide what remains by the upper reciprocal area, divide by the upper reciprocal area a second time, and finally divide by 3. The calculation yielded -109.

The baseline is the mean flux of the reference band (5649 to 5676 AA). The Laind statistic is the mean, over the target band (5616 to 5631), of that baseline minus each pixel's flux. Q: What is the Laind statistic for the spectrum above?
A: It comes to -0.37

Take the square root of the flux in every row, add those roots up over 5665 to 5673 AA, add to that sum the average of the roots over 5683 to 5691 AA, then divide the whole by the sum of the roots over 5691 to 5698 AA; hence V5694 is 1.21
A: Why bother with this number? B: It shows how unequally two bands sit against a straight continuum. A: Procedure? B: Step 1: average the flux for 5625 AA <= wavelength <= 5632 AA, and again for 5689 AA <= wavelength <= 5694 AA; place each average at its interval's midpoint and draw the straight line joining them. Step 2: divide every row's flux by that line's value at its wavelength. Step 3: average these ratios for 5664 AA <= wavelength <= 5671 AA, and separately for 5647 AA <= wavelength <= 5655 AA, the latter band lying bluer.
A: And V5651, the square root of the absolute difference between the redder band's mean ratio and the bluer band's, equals 0.11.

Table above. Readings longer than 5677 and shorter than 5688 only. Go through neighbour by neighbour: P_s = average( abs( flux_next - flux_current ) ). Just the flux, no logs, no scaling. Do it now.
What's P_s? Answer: 0.32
